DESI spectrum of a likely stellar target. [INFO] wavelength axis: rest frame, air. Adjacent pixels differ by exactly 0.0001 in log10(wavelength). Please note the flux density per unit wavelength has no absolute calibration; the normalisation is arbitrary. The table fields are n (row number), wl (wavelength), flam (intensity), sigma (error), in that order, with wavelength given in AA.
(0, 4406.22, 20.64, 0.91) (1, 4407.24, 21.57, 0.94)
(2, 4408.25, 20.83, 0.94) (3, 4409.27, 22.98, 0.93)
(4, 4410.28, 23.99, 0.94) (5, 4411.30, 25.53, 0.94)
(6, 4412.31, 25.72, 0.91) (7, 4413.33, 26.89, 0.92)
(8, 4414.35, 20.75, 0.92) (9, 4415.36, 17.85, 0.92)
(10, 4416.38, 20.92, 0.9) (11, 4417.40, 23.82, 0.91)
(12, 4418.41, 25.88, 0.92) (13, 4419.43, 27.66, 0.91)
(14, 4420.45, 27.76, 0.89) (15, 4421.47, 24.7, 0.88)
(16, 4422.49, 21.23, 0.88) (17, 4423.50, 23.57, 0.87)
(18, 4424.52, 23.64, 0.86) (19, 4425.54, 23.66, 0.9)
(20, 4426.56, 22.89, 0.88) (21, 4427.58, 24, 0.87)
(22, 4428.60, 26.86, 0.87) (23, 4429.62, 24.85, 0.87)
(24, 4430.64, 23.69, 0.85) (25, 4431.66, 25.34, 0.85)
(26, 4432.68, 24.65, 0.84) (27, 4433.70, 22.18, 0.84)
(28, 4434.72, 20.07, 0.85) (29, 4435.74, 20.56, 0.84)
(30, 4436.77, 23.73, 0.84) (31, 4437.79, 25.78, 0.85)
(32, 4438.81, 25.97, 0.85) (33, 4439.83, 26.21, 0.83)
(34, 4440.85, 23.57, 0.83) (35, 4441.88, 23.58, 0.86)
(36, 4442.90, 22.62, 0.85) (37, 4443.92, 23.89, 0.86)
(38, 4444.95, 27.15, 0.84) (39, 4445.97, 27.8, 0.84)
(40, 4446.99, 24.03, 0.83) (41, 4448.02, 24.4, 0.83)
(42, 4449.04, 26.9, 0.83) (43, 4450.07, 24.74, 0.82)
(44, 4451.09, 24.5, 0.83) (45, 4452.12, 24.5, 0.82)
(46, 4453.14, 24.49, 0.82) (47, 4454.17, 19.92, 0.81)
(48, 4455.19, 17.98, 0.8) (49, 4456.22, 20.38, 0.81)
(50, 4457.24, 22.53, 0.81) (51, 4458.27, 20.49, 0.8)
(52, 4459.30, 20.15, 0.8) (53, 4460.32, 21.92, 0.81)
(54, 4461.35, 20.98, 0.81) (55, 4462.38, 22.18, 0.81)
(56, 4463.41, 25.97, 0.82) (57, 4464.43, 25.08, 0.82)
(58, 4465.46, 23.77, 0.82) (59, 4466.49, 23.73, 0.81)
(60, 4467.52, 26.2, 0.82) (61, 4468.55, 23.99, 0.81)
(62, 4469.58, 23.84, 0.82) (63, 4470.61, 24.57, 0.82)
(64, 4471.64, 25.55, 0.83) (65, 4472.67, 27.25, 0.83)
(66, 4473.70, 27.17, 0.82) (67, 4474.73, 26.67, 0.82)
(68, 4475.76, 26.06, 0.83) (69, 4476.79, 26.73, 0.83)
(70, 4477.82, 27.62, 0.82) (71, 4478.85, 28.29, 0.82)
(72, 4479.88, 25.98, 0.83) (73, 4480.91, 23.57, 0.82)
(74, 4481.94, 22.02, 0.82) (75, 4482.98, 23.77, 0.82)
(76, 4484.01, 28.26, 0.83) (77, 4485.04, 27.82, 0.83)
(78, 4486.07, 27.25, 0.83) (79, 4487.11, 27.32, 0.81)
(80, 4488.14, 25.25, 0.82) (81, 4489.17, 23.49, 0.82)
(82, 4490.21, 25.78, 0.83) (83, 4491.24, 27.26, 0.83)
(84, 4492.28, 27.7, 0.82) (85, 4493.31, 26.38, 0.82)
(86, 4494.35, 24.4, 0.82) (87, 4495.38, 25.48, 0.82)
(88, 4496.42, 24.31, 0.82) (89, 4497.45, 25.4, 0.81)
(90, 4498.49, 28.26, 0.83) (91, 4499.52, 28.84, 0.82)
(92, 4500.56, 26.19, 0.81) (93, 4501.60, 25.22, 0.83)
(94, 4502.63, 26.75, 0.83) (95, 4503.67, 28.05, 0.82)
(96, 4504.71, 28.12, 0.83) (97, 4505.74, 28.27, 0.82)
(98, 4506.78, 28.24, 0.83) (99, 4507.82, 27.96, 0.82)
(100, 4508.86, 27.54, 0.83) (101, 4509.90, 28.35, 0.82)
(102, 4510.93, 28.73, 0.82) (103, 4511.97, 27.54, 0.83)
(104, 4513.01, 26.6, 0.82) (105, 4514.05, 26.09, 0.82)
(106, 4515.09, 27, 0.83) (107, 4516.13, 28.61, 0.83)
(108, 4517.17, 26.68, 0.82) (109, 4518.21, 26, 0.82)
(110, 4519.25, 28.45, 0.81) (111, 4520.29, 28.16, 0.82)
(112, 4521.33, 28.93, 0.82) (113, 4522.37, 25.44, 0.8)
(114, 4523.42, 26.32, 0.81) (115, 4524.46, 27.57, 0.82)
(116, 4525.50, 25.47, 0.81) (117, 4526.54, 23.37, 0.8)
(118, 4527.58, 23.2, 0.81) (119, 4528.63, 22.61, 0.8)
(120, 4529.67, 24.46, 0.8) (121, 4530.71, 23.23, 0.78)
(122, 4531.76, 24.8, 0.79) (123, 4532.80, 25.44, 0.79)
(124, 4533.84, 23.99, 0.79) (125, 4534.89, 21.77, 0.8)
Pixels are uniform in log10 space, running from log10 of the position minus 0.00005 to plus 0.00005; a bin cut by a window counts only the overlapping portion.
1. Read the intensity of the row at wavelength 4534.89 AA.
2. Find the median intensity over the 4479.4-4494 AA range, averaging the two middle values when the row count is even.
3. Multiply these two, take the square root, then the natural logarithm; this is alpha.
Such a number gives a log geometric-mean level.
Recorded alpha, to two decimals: 3.17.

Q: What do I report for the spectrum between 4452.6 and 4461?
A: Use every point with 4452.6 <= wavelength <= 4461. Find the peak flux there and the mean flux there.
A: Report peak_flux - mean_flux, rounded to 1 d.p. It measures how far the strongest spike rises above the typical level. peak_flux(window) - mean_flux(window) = 3.5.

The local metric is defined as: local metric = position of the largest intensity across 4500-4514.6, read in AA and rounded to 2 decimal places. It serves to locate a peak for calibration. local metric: 4510.93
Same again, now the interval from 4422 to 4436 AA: 4428.60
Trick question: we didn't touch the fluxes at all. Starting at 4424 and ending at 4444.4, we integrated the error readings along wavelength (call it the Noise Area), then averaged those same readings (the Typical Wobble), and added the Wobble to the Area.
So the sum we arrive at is 18.3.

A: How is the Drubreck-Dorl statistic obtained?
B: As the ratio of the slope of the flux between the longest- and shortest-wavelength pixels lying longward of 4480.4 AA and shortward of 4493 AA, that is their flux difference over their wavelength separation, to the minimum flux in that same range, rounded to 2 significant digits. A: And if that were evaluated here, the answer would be 0.016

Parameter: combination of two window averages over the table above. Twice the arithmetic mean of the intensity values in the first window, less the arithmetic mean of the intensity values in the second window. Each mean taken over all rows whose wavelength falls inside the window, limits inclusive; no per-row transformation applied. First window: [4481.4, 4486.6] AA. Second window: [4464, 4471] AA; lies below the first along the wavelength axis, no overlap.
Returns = 27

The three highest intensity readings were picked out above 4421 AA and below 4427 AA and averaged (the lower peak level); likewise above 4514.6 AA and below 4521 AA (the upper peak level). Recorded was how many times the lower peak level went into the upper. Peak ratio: 1.18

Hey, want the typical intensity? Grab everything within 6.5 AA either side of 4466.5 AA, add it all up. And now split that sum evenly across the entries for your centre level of 24.2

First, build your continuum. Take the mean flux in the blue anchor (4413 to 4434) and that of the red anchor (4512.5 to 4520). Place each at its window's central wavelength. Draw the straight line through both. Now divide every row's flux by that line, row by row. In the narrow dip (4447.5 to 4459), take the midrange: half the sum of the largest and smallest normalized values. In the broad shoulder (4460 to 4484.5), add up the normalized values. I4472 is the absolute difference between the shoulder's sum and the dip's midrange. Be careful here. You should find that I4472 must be 23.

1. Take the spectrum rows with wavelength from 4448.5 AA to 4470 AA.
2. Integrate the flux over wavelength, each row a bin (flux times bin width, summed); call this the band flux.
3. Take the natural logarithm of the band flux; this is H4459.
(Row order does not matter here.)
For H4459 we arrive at 6.2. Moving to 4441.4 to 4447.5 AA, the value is 5.0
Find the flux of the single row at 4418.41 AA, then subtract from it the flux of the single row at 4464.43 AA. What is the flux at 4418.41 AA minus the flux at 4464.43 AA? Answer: 0.8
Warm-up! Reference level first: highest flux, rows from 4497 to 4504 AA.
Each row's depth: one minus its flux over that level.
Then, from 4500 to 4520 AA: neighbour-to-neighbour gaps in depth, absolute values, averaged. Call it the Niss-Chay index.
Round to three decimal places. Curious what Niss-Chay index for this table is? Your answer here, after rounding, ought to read 0.031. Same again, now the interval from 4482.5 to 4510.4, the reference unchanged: 0.043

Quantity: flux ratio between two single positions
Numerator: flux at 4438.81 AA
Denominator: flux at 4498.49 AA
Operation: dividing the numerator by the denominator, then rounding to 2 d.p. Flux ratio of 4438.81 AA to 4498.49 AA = 0.92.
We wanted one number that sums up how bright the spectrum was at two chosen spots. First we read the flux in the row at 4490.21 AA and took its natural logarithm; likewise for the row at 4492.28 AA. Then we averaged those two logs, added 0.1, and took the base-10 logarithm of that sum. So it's 0.530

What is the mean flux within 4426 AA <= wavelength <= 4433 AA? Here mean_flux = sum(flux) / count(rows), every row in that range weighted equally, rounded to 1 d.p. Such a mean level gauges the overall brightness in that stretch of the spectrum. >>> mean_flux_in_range 24.6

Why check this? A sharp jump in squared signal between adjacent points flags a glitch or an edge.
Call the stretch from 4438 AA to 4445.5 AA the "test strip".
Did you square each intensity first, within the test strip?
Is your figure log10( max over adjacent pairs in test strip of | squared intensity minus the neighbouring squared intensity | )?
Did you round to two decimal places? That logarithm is 2.22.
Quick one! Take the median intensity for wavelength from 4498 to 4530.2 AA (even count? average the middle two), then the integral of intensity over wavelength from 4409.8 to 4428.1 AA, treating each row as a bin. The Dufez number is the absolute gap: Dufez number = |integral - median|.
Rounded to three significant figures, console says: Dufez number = 410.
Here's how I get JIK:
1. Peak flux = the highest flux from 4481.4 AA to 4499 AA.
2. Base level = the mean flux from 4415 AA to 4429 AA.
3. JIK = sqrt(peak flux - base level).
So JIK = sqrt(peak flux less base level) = 2.1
